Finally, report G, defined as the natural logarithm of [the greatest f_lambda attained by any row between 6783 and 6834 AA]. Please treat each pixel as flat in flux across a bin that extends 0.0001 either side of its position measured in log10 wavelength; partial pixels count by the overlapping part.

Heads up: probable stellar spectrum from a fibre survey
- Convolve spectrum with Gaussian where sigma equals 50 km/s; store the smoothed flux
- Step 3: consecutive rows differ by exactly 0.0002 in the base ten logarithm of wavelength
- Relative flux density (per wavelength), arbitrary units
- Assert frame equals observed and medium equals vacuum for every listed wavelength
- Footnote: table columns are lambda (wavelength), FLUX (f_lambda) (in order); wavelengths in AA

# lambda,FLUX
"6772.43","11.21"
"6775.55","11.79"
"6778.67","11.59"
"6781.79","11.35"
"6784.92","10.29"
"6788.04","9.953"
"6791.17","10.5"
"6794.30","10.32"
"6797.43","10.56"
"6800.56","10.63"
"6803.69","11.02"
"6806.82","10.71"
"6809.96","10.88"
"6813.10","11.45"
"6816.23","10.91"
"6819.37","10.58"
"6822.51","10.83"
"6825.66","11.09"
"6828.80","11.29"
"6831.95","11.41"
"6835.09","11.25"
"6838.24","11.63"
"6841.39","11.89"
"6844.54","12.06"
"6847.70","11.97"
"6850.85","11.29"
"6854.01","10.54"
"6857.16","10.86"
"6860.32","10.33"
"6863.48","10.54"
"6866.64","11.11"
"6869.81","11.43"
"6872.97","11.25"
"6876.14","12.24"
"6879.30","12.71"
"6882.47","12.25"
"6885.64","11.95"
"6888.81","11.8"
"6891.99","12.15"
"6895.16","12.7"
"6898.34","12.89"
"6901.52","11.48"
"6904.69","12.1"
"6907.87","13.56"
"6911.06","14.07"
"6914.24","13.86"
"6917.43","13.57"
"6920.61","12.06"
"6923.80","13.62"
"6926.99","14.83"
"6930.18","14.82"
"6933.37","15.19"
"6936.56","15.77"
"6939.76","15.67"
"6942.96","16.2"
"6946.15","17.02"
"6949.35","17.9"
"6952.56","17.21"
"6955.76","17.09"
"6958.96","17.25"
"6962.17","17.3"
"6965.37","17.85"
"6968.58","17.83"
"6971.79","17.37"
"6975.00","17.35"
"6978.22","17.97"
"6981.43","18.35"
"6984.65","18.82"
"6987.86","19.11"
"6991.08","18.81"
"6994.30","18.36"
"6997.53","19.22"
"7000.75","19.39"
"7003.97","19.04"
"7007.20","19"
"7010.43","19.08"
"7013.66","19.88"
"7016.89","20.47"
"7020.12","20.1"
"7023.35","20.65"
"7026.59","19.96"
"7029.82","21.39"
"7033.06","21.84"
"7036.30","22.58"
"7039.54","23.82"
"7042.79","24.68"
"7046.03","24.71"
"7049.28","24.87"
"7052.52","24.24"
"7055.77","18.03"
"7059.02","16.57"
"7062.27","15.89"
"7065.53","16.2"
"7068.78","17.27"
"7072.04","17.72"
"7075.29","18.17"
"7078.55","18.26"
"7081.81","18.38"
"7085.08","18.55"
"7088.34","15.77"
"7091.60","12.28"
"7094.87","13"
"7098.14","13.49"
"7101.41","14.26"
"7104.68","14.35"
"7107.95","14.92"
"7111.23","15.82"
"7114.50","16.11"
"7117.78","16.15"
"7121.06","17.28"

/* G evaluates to 2.44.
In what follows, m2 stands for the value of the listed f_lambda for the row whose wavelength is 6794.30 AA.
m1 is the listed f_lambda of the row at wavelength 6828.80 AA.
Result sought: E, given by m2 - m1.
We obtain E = -1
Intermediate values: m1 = 11.29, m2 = 10.32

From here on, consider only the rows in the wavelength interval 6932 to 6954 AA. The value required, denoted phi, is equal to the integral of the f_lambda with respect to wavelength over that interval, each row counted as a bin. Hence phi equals 361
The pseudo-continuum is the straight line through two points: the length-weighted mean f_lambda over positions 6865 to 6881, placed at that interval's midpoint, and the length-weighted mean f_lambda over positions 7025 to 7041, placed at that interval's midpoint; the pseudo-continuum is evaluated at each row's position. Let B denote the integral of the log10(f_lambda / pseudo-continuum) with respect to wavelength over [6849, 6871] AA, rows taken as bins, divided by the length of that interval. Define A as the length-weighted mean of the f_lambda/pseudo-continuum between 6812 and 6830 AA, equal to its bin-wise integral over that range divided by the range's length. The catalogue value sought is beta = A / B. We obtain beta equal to -699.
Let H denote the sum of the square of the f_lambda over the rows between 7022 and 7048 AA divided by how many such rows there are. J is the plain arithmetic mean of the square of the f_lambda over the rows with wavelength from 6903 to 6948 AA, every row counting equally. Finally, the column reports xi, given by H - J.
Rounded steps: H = 507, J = 211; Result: 296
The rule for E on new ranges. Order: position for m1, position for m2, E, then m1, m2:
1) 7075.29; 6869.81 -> -7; 18.17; 11.43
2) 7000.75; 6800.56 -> -9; 19.39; 10.63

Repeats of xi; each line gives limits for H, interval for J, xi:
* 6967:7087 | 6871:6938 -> 216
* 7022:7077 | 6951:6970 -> 127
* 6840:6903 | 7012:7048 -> -343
